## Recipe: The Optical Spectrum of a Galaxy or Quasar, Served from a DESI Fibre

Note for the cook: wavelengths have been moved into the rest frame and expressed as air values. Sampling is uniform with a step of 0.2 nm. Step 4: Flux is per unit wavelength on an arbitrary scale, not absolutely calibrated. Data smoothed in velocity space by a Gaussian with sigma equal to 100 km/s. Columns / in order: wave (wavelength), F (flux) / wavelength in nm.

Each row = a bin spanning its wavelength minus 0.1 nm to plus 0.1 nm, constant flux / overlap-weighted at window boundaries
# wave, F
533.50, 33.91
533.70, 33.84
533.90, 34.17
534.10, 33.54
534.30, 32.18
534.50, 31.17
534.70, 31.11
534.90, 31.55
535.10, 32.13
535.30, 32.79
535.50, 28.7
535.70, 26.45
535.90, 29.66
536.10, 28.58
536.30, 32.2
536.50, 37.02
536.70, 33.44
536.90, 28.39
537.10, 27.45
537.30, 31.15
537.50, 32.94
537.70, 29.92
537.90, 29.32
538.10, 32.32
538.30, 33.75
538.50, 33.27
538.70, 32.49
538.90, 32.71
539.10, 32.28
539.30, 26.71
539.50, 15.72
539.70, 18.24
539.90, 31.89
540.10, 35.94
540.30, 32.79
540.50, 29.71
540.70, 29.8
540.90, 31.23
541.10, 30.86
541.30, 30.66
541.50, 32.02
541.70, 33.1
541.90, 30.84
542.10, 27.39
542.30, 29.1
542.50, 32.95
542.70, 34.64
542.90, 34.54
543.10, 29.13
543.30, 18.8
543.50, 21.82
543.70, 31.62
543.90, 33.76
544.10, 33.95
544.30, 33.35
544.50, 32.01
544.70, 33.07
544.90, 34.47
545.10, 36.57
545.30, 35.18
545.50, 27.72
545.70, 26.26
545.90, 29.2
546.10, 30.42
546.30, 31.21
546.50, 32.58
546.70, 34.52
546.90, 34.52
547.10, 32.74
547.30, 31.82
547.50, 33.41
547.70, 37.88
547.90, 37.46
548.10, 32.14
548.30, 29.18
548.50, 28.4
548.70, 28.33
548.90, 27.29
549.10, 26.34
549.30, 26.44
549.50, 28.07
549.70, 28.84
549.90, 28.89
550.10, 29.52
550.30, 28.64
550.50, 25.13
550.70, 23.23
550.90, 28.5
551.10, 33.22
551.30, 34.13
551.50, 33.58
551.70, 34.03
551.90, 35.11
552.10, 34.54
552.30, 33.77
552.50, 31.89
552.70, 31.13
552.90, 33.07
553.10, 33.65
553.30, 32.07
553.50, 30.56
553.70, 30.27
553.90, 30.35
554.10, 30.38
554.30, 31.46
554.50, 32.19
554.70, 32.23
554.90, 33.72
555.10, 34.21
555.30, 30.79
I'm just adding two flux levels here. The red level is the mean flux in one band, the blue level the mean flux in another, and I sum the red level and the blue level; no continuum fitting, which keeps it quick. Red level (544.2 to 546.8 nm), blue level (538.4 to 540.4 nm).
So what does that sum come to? 61.2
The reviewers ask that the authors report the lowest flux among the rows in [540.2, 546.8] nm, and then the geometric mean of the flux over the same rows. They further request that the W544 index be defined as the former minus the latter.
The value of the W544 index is -12.0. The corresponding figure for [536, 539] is -4.1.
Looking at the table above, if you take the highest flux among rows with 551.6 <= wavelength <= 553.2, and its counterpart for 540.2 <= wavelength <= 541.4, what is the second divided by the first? 0.93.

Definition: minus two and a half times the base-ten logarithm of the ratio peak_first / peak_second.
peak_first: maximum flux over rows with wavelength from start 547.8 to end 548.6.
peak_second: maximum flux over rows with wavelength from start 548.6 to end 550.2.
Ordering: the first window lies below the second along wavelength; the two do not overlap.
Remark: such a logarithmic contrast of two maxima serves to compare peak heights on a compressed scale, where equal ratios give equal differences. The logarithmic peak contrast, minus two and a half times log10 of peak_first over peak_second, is -0.26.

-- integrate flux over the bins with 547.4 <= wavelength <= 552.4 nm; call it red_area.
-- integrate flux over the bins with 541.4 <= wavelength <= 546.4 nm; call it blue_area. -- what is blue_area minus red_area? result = 1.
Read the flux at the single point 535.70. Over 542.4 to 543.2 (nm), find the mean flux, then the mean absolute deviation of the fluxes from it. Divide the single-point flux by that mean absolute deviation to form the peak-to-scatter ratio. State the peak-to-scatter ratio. 14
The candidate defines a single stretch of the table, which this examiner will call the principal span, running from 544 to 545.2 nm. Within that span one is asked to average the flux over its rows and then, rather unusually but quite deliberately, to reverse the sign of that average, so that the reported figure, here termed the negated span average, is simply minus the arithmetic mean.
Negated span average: -34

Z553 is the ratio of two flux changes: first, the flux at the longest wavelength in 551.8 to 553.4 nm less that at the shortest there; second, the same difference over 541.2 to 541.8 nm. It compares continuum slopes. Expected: -1.2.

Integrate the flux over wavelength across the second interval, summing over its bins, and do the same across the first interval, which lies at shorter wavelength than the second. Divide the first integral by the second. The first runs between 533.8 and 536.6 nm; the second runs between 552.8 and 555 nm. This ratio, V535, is 1.3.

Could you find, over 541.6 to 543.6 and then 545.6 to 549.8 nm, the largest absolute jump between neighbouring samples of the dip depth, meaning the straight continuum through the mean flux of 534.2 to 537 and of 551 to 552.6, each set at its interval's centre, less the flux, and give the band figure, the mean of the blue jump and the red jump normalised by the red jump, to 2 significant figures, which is 1.5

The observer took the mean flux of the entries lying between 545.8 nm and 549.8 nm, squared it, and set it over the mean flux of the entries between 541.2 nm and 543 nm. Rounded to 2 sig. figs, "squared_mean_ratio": 30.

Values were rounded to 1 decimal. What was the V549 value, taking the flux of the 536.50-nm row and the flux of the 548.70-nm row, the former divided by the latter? 1.3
